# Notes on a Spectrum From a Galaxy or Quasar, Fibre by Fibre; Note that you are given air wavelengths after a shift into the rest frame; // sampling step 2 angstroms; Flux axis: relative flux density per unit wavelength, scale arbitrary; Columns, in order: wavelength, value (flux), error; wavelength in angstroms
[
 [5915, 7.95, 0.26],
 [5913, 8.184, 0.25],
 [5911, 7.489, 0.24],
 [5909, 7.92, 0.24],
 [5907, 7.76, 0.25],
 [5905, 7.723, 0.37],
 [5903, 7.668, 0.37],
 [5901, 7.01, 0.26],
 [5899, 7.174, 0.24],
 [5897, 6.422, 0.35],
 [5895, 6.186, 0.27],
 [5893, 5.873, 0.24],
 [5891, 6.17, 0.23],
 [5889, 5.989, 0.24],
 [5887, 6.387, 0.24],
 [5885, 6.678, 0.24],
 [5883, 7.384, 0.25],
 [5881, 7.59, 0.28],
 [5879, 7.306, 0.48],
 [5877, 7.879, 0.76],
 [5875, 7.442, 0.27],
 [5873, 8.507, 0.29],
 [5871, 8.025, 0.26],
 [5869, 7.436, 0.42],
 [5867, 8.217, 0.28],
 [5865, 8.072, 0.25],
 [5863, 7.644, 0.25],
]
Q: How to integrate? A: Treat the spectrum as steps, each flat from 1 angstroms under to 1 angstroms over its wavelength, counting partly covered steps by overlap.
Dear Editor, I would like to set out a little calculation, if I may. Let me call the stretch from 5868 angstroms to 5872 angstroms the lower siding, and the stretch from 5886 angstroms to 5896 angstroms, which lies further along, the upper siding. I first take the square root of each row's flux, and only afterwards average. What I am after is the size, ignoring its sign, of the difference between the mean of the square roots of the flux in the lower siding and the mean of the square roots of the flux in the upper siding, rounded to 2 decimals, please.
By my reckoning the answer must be 0.31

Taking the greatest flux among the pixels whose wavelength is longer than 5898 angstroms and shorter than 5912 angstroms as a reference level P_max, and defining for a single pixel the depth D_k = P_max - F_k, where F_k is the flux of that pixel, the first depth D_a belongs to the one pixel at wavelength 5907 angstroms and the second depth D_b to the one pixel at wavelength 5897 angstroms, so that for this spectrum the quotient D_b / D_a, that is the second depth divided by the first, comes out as 9.4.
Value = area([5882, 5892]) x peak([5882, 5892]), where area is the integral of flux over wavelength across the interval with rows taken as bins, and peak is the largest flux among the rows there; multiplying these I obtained 482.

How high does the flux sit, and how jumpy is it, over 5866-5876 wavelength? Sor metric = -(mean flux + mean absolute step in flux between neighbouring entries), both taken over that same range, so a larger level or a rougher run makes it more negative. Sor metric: -8.7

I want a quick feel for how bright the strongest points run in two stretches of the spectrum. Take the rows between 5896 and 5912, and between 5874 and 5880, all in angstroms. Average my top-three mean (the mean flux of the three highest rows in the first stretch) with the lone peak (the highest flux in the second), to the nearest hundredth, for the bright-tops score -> 7.84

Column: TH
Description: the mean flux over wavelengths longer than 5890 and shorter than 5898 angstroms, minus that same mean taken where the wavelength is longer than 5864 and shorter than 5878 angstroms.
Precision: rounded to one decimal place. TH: -1.8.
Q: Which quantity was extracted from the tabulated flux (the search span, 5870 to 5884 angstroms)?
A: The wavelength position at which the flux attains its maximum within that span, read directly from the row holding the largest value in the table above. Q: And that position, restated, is 5873 angstroms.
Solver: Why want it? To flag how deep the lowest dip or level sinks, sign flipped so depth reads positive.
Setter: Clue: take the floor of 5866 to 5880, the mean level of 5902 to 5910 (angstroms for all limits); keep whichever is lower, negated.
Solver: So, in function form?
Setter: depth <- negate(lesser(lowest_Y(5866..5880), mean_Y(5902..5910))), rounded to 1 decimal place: -7.3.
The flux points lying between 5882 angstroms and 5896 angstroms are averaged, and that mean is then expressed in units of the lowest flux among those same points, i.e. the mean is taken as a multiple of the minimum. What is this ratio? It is 1.09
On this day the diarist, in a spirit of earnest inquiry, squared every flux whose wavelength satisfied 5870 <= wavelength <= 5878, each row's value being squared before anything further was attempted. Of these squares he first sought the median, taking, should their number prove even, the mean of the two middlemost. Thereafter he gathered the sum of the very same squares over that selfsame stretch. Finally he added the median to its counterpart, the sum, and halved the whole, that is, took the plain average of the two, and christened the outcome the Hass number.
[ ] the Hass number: 159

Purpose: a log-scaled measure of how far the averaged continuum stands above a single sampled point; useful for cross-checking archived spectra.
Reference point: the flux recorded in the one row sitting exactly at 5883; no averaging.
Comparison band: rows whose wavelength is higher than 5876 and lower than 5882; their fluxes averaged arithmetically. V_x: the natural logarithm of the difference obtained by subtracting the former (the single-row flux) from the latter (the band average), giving -1.6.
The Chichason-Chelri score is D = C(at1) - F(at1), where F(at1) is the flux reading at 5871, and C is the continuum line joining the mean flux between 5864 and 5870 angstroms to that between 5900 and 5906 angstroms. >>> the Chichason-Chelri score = -0.2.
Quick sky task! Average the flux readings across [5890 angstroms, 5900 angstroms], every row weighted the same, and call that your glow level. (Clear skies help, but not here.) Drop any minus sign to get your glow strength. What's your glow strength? 6.4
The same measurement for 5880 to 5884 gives 7.5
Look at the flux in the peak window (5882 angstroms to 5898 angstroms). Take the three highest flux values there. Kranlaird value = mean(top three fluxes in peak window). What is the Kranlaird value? 6.83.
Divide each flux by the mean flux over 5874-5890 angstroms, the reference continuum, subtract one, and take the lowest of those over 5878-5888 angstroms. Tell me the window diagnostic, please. -0.10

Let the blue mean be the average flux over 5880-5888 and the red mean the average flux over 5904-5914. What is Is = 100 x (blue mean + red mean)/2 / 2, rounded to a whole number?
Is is 371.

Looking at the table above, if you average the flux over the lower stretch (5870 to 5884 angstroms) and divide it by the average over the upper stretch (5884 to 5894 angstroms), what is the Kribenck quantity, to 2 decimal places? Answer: 1.24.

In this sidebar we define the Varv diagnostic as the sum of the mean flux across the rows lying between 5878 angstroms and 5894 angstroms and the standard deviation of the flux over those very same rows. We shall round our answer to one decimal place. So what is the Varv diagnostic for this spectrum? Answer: 7.3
